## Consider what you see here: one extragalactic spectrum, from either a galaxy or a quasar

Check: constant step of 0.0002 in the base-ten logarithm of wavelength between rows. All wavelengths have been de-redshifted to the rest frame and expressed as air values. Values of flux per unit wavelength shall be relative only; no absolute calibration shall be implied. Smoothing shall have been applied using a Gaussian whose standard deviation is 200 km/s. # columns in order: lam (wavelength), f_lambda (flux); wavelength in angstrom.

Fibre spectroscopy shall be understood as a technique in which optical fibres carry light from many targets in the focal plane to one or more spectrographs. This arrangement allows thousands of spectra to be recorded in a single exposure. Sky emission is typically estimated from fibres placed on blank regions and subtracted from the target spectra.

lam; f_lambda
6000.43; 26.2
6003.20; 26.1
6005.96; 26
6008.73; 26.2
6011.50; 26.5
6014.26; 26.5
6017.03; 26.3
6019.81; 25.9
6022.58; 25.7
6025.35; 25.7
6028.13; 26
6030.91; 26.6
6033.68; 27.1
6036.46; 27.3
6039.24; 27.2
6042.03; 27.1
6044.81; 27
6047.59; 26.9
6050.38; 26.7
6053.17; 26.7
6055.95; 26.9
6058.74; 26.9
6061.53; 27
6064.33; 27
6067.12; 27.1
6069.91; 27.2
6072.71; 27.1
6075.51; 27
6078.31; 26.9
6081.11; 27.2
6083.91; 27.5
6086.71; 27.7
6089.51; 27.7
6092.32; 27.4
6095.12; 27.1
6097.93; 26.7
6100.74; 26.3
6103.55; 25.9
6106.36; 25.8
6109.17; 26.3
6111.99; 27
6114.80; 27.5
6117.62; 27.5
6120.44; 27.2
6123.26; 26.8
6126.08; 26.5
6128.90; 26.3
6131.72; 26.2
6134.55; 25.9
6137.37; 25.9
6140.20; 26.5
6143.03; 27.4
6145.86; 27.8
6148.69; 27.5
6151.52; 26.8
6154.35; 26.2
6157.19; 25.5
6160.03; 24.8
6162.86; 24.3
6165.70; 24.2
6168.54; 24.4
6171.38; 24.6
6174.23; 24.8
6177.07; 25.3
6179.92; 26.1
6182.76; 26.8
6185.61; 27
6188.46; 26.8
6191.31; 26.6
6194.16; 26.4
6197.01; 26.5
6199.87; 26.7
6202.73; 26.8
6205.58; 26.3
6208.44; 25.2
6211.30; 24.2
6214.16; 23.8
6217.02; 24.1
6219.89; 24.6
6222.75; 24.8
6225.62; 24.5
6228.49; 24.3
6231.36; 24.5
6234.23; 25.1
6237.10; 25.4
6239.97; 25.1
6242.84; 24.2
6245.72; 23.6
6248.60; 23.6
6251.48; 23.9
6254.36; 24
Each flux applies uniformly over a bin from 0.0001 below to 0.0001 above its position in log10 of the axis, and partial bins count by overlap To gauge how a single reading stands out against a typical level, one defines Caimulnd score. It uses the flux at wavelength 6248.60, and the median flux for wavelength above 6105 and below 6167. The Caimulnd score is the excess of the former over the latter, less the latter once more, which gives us -29.2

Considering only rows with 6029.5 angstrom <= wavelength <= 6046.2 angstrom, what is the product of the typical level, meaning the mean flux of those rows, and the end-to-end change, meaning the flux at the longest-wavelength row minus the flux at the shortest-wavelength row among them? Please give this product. 11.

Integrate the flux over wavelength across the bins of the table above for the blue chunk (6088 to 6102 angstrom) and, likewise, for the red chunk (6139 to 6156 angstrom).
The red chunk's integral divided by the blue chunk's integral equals 1.2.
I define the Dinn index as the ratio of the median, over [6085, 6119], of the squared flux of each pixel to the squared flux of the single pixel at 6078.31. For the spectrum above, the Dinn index 1.01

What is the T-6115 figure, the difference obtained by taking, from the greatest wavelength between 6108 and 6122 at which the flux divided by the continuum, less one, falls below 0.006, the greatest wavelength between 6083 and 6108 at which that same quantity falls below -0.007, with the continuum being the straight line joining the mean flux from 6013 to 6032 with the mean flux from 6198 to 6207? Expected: 2.8 angstrom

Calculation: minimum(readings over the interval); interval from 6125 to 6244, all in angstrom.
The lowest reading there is 23.8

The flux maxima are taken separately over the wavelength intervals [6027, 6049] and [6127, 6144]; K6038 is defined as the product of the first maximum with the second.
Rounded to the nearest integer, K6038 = 748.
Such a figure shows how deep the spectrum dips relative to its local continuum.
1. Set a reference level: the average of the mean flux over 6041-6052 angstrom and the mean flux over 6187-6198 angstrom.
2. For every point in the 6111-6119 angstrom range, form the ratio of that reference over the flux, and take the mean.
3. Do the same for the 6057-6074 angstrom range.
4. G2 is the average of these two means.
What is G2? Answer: 0.984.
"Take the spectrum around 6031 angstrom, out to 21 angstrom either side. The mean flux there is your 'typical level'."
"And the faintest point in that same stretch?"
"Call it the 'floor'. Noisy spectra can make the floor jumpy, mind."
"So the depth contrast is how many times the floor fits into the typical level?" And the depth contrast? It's 1.03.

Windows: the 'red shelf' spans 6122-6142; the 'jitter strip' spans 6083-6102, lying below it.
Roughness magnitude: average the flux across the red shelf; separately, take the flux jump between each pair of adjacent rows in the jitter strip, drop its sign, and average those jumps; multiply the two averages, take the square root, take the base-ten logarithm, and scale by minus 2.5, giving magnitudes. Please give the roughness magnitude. -1.1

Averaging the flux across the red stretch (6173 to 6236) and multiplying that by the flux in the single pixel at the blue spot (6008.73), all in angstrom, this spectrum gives 668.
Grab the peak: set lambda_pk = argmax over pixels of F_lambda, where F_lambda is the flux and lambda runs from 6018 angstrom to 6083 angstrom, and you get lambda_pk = 6036.46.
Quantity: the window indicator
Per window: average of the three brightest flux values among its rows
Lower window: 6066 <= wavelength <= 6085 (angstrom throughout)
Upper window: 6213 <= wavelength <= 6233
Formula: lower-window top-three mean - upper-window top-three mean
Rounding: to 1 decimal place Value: 2.7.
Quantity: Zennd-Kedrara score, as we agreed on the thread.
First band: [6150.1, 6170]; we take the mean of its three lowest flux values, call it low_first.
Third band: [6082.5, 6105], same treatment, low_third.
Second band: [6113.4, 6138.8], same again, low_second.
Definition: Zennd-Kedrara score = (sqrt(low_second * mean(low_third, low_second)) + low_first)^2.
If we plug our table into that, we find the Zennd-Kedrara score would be 2538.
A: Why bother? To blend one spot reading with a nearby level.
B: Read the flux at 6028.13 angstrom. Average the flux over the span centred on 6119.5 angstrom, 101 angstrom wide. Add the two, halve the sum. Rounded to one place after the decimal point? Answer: 26.3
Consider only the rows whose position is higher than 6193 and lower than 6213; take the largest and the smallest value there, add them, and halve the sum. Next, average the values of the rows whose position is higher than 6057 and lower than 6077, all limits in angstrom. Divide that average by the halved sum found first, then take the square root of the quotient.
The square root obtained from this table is 1.03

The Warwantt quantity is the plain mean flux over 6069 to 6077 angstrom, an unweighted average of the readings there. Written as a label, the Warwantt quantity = 27.1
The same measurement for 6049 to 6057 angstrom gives 26.8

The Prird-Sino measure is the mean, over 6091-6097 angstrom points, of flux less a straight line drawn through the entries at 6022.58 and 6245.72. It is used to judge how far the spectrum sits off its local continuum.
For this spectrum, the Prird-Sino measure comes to 2.2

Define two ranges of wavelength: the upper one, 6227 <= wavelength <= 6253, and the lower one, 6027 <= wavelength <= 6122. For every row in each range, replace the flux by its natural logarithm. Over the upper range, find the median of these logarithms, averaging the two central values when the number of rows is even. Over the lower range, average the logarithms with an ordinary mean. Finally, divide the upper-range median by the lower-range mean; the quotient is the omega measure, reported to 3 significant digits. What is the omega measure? 0.969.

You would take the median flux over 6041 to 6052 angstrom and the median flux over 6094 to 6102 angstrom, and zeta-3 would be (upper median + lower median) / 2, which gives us 26.8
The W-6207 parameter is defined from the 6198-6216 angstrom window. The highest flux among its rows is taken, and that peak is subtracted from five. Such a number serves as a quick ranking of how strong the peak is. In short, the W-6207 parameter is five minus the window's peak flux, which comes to -21.8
